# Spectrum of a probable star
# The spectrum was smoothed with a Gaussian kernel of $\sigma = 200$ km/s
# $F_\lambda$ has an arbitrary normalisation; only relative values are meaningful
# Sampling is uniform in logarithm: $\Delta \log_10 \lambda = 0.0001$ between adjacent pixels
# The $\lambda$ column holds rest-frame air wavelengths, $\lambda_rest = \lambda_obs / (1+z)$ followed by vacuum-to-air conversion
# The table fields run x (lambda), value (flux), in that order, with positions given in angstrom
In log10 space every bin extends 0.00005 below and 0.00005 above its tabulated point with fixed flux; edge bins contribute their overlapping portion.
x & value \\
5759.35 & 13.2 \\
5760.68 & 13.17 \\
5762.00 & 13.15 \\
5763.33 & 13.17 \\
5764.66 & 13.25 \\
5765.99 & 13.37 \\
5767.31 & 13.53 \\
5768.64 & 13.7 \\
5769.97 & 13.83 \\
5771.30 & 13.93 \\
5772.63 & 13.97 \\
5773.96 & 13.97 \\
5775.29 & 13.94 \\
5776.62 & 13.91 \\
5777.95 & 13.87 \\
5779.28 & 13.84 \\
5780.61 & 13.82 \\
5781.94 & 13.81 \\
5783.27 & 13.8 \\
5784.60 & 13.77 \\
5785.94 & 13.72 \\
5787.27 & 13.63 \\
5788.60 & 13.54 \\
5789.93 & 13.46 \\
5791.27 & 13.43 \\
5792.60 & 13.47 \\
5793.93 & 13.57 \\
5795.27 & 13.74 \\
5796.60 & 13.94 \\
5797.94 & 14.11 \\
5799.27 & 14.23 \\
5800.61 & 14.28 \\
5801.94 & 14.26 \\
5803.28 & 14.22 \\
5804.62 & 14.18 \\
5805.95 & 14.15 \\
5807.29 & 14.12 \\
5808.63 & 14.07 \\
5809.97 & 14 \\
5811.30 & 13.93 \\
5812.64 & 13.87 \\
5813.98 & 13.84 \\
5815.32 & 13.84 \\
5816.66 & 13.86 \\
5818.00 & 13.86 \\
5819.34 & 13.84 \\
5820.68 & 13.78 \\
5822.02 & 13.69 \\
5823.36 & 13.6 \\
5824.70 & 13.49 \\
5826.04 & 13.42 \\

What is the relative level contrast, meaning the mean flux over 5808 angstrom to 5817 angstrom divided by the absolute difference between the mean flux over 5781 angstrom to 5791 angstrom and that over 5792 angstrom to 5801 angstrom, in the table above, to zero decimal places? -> 61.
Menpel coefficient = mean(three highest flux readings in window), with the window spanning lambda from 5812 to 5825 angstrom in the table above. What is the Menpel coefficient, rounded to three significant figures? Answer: 13.9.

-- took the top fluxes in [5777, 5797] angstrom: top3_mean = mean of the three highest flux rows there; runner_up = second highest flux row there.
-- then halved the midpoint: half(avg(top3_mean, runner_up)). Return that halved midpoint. 6.94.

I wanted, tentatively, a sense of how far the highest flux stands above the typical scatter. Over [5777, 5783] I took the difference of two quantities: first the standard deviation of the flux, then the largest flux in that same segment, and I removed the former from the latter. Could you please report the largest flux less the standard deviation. 13.8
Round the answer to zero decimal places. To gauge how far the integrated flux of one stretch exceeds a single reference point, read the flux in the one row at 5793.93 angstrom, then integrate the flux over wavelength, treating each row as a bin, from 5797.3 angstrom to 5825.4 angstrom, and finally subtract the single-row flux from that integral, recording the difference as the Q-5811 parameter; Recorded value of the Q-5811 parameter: 379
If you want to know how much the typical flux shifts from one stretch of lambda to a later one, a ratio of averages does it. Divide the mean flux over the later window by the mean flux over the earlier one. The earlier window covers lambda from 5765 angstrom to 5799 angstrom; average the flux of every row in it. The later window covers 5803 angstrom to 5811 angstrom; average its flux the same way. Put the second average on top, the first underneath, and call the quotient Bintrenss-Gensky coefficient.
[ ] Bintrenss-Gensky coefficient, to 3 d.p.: 1.027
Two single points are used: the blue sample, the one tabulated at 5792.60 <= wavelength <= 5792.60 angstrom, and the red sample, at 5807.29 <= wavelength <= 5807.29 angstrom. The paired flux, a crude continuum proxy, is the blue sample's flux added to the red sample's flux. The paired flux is 27.6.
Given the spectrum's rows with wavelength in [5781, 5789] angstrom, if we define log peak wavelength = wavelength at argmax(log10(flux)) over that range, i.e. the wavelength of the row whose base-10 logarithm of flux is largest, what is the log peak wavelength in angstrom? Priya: 5781.94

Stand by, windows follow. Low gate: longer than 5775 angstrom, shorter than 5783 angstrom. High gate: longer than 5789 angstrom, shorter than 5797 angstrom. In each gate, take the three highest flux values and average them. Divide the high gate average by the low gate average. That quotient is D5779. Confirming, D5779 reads 0.99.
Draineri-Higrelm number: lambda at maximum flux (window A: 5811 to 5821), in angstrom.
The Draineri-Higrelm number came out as 5811.30 angstrom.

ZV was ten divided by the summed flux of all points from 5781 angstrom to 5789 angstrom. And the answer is 0.122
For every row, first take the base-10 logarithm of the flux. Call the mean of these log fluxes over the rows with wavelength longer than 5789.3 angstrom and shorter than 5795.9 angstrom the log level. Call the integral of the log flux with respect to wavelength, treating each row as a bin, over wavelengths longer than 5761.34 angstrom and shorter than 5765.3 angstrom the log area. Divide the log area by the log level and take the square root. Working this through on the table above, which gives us 2.0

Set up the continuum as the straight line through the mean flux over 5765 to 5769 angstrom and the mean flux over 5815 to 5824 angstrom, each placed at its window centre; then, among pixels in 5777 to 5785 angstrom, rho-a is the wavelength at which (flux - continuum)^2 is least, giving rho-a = 5784.60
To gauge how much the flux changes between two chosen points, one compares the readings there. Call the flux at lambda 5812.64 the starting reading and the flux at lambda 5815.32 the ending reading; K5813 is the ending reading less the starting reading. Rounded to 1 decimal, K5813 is 0.0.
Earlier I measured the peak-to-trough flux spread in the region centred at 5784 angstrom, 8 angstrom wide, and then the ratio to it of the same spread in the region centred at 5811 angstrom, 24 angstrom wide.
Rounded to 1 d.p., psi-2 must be 3.1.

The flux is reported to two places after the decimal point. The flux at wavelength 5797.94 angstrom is 14.11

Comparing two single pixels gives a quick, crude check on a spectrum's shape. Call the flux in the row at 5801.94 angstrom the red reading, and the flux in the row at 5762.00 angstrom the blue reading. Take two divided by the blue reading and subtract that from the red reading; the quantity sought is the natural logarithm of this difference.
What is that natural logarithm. 2.65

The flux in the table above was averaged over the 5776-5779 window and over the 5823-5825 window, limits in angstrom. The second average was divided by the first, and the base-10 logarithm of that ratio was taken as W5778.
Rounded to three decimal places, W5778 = -0.011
